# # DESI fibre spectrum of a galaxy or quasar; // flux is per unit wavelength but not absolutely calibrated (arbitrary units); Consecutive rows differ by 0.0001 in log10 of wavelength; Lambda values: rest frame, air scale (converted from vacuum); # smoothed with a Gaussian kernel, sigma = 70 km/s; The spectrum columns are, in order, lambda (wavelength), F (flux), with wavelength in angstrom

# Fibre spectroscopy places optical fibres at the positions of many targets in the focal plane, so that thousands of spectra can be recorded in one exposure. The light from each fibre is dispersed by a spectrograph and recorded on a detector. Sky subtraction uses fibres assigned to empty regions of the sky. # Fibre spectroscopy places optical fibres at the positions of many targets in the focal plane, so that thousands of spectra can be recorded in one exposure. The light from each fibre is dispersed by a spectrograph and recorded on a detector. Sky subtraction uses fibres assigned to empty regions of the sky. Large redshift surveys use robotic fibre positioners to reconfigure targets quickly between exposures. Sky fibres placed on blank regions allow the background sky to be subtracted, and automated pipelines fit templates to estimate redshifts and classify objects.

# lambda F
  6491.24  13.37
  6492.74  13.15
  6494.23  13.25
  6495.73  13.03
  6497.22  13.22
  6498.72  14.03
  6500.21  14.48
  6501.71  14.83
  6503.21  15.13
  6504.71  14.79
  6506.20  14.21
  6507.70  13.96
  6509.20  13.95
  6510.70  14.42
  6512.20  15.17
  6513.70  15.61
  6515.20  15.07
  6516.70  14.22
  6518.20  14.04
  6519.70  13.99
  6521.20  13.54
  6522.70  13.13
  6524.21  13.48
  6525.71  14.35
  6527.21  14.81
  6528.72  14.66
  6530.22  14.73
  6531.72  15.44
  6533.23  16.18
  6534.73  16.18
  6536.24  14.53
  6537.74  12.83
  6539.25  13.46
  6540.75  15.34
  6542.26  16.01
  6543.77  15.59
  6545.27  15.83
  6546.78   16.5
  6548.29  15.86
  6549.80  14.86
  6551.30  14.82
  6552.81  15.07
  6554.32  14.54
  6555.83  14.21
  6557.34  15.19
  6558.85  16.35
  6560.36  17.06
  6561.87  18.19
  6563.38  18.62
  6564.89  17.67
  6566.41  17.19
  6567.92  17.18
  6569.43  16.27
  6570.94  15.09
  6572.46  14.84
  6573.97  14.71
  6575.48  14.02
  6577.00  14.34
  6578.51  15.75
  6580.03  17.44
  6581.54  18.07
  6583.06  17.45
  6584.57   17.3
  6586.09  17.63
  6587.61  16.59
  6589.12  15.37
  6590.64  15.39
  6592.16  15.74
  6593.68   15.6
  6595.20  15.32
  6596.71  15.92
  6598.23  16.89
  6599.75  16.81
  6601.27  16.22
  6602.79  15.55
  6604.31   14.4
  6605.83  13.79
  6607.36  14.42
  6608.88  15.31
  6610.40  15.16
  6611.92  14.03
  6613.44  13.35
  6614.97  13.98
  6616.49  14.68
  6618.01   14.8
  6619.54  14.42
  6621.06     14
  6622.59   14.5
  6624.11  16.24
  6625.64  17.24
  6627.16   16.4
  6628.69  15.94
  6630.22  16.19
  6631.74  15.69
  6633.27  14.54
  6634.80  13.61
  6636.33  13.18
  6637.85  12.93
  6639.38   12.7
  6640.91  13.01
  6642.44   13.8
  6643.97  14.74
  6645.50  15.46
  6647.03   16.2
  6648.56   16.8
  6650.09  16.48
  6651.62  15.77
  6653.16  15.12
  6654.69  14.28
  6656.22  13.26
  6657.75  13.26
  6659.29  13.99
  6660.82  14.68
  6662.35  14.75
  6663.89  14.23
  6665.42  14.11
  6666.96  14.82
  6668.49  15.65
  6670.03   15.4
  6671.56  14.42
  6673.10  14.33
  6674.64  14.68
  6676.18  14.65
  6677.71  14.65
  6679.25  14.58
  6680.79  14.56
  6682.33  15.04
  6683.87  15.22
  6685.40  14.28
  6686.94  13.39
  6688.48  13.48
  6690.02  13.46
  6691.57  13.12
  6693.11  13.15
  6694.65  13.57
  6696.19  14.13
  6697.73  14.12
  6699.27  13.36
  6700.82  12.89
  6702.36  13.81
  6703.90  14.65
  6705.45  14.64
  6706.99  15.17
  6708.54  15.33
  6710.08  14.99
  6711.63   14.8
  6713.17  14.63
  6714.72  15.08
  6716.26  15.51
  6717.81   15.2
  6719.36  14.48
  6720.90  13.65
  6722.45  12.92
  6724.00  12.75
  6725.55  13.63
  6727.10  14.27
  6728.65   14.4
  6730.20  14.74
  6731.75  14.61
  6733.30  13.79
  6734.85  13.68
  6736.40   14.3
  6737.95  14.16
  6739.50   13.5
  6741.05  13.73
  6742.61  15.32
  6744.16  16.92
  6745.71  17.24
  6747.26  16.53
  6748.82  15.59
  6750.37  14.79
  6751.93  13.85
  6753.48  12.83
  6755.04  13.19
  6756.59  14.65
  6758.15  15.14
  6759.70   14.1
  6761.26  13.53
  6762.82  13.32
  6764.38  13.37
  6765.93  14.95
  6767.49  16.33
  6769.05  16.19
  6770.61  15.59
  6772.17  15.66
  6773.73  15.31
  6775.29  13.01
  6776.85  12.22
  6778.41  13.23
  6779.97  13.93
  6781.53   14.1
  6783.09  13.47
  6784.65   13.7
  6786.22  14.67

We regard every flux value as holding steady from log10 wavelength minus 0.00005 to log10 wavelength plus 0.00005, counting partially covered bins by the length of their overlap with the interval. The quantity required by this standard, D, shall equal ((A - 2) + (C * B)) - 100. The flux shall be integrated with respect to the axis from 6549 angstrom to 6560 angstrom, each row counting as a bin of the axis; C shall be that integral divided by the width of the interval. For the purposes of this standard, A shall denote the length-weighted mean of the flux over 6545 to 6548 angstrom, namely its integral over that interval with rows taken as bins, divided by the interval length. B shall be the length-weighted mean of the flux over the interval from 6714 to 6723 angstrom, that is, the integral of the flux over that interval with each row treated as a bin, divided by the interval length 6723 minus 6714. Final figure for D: 133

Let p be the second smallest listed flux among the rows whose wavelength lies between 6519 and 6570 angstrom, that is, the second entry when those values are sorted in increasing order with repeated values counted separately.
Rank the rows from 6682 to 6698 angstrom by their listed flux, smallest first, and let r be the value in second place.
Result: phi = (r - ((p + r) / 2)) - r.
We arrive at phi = -13.1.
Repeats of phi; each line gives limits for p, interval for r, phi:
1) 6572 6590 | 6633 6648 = -13.6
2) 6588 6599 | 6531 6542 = -14.4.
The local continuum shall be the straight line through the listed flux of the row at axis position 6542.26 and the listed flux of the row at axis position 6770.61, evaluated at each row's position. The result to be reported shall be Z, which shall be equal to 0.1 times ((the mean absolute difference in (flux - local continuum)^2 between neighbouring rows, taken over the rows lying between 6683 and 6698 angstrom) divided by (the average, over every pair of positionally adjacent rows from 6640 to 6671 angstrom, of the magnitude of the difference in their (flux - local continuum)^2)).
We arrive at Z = 0.095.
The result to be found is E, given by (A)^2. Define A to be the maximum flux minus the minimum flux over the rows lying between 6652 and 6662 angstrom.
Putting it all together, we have 3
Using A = 1.9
